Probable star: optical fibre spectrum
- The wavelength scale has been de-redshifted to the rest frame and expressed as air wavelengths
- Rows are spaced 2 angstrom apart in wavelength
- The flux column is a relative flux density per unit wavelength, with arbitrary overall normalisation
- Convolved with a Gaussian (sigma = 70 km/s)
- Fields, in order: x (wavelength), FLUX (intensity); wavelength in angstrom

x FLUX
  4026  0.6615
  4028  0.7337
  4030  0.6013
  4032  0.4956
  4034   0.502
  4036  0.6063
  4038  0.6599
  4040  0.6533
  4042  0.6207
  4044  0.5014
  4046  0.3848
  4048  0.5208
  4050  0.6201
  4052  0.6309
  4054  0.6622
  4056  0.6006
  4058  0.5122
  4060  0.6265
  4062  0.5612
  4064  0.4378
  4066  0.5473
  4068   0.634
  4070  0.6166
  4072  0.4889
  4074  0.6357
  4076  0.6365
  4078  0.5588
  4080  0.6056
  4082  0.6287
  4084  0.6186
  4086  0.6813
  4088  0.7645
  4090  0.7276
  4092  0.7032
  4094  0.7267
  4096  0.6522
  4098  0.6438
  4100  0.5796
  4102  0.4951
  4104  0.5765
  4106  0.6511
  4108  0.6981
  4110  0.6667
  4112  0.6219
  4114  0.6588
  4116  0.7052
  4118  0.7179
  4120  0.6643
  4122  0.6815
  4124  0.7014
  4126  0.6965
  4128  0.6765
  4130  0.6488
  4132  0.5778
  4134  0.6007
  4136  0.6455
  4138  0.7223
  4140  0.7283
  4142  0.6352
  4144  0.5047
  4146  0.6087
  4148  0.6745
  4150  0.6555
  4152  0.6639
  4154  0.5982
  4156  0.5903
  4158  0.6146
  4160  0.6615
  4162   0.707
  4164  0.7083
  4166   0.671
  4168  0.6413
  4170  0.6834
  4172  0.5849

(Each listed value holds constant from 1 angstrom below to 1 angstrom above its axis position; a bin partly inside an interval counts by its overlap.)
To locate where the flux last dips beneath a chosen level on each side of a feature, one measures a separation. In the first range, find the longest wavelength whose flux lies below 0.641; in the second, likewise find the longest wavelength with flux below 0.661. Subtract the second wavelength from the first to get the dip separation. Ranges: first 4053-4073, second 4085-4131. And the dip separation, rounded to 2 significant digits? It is -58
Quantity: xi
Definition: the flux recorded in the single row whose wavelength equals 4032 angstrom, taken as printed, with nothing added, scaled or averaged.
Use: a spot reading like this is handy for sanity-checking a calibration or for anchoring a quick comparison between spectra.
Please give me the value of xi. 0.4956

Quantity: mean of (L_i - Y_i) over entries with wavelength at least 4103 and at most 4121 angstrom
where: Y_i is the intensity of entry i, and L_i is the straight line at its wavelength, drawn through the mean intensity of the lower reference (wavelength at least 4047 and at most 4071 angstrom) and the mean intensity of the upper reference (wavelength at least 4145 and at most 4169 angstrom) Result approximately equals -0.0443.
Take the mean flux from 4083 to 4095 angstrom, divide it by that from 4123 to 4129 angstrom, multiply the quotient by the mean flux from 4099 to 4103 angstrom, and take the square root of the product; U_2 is 0.739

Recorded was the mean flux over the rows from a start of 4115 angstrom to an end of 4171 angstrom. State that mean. 0.66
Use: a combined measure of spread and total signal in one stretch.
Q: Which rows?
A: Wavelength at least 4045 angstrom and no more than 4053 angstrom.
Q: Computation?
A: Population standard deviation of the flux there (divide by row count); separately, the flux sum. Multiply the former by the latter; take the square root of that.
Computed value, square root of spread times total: 0.462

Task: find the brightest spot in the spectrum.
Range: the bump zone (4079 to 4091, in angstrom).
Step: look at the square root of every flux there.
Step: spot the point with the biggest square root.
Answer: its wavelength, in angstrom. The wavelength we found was 4088 angstrom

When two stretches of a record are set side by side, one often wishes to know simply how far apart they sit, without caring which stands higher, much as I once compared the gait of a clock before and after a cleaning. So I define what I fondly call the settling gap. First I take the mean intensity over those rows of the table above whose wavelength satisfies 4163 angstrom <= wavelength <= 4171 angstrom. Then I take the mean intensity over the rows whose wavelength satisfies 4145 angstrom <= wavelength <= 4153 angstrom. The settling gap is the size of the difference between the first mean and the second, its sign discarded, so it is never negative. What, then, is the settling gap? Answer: 0.025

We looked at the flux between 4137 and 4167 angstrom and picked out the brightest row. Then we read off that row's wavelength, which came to 4140 angstrom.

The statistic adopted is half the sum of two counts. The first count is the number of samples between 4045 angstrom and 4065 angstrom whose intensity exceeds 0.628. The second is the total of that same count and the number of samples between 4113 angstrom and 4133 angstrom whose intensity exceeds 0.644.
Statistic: 6.5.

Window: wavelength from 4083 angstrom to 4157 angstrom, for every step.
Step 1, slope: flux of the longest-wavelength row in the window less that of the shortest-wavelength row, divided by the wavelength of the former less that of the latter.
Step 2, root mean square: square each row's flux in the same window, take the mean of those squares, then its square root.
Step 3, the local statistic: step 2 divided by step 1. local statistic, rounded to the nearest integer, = -1668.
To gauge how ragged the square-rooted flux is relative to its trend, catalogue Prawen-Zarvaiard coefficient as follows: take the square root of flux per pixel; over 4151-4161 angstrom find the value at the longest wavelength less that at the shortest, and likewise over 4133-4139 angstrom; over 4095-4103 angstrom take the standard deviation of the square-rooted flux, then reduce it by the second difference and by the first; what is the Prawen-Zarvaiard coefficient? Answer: -0.03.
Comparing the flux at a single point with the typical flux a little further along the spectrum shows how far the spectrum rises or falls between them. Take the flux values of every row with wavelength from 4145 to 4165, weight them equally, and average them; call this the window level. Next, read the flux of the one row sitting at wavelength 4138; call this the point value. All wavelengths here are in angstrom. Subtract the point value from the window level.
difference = -0.07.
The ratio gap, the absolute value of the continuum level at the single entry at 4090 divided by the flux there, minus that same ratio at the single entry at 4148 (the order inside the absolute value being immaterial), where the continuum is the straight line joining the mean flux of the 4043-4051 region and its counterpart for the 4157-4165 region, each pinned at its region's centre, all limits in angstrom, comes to 0.19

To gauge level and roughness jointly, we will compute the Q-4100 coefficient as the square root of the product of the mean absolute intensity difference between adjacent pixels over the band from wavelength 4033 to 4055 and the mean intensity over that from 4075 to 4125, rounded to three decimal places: 0.216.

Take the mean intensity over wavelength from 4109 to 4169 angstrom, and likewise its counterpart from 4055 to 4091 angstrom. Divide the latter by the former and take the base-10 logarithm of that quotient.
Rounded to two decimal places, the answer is -0.03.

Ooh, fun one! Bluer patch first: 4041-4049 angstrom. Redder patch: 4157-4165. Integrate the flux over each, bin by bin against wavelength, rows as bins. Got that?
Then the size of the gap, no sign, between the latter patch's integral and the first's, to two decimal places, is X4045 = 1.33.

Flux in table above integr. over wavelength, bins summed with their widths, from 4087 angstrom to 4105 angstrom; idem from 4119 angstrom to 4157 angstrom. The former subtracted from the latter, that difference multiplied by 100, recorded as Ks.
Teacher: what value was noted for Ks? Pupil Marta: 1281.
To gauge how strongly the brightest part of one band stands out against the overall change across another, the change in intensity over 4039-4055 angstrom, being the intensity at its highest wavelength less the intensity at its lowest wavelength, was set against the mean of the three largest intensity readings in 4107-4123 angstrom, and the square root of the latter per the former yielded 9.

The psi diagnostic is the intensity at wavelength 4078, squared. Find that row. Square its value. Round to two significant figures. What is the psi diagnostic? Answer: 0.31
